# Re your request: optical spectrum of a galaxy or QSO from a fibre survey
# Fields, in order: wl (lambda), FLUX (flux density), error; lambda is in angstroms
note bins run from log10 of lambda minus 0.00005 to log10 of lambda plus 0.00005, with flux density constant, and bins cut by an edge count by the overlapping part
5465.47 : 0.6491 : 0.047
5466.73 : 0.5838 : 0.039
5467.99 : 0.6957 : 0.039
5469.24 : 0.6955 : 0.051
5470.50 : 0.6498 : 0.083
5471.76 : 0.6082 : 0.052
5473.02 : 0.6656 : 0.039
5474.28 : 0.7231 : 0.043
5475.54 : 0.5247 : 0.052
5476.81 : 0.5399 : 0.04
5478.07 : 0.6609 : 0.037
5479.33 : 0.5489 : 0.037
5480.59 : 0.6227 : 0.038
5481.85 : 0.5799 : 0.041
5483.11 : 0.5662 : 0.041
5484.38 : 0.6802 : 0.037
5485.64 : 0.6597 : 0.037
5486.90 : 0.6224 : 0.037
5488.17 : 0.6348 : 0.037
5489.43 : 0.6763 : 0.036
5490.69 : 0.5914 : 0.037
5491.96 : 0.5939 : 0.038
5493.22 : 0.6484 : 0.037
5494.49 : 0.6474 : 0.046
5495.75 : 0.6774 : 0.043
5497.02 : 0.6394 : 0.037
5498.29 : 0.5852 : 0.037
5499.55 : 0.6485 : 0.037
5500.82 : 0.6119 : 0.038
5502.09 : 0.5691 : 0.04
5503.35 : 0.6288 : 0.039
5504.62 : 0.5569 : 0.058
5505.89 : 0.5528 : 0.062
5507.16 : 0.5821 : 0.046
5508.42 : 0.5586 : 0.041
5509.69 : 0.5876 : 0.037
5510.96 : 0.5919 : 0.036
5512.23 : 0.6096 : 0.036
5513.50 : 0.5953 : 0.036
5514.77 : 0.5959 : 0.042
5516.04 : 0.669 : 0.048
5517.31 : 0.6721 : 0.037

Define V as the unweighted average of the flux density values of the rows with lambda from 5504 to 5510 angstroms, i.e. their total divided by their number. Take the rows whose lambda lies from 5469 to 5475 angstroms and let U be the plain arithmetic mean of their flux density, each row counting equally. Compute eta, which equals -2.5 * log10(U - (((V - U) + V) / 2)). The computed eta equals 0.90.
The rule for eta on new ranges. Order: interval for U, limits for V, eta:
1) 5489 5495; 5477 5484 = 1.14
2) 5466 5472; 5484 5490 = 1.25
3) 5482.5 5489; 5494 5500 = 1.27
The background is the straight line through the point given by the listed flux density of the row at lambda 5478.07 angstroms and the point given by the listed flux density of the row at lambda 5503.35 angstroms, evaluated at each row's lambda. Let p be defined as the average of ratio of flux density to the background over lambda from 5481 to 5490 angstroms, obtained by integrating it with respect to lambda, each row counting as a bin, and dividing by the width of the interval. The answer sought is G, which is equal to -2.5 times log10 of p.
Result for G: 0.035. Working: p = 0.97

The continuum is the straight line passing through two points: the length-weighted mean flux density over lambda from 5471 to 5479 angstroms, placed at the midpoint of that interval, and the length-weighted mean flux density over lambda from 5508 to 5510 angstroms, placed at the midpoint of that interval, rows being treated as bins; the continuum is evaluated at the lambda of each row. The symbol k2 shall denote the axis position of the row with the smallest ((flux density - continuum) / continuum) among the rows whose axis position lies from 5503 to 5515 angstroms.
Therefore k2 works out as 5505.89 angstroms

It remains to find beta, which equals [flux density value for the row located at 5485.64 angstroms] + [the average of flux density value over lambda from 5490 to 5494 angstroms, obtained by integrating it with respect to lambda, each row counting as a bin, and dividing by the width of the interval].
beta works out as 1.27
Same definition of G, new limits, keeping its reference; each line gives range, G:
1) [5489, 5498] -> 0.009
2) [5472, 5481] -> 0.088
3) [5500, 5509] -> 0.082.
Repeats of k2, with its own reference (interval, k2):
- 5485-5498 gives 5490.69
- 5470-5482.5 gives 5475.54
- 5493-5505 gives 5504.62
